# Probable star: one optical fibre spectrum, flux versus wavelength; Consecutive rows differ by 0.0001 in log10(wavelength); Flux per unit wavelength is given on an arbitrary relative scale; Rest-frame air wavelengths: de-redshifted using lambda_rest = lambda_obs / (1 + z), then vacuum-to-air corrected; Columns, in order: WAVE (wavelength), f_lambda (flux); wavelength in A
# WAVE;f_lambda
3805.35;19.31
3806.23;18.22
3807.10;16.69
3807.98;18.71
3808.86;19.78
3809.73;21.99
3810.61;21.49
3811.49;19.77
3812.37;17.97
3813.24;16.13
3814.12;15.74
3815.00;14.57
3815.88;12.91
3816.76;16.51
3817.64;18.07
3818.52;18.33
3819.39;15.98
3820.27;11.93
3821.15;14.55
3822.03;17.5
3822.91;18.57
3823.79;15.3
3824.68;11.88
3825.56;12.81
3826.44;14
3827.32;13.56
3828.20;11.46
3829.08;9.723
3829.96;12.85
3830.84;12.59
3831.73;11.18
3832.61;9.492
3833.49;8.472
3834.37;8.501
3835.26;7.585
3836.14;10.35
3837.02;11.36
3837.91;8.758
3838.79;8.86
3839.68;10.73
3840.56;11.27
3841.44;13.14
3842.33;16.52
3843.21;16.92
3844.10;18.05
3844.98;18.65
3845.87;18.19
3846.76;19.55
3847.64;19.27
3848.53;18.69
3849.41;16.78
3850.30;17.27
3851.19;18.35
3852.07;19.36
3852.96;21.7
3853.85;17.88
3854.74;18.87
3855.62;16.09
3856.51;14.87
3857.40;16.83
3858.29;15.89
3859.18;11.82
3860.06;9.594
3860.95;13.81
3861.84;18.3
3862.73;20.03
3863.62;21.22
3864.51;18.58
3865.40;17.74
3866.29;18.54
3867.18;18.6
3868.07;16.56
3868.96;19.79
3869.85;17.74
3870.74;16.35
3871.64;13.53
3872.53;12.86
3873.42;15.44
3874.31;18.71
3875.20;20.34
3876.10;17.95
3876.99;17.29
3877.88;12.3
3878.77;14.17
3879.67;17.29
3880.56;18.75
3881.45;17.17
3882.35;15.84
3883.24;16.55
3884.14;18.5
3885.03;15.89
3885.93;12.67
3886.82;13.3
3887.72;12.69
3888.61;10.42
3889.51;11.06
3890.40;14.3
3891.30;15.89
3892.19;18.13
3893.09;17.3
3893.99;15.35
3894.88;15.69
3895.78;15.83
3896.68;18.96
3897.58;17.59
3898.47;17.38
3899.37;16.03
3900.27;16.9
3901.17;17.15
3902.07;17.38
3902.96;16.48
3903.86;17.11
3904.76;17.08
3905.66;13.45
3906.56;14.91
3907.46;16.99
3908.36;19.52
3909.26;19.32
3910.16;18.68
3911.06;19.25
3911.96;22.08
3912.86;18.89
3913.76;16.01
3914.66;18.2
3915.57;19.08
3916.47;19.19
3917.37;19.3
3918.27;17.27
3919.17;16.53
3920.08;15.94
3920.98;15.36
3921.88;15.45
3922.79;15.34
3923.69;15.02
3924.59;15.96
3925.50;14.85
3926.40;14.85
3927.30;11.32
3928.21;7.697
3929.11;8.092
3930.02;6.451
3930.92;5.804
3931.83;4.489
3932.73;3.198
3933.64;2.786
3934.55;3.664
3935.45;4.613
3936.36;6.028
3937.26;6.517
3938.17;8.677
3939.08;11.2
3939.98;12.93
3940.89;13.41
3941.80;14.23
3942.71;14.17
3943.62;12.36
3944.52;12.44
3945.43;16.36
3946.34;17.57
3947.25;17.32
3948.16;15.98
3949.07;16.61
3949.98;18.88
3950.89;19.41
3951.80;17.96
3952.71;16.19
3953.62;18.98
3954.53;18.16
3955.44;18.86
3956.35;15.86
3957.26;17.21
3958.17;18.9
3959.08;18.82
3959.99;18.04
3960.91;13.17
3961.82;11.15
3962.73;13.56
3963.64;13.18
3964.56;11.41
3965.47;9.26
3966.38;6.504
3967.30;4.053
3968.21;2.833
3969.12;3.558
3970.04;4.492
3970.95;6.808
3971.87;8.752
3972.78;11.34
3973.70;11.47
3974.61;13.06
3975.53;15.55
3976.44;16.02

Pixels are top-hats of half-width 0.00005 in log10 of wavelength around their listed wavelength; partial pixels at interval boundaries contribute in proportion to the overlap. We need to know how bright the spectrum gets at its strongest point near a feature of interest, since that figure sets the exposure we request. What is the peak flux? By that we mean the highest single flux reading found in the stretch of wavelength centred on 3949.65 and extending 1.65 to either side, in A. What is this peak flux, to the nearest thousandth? 19.410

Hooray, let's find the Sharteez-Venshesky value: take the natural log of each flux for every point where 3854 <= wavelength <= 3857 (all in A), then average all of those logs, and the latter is 2.81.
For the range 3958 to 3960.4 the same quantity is 2.92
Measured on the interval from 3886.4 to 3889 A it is 2.49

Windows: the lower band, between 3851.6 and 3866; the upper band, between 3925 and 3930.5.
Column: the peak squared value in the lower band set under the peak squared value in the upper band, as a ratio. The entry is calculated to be 0.47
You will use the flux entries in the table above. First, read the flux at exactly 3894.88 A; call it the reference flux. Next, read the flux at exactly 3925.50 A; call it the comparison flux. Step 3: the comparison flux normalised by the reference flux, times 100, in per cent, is 95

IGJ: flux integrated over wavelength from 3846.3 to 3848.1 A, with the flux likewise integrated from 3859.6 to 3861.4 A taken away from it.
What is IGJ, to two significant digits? 14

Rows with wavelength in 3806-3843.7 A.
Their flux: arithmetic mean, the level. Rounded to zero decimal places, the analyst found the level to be 14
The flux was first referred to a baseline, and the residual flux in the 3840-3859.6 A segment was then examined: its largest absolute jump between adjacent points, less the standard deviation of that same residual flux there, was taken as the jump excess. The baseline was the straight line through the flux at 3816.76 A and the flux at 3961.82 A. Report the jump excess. 1.5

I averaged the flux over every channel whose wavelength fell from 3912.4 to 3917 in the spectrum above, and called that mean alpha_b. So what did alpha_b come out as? 18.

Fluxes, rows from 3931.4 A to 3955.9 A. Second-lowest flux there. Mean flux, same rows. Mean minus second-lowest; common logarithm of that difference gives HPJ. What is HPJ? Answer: 0.98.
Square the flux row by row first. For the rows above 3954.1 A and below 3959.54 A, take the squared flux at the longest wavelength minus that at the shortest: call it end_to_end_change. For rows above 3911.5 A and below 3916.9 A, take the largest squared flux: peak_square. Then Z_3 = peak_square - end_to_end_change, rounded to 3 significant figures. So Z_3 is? 463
